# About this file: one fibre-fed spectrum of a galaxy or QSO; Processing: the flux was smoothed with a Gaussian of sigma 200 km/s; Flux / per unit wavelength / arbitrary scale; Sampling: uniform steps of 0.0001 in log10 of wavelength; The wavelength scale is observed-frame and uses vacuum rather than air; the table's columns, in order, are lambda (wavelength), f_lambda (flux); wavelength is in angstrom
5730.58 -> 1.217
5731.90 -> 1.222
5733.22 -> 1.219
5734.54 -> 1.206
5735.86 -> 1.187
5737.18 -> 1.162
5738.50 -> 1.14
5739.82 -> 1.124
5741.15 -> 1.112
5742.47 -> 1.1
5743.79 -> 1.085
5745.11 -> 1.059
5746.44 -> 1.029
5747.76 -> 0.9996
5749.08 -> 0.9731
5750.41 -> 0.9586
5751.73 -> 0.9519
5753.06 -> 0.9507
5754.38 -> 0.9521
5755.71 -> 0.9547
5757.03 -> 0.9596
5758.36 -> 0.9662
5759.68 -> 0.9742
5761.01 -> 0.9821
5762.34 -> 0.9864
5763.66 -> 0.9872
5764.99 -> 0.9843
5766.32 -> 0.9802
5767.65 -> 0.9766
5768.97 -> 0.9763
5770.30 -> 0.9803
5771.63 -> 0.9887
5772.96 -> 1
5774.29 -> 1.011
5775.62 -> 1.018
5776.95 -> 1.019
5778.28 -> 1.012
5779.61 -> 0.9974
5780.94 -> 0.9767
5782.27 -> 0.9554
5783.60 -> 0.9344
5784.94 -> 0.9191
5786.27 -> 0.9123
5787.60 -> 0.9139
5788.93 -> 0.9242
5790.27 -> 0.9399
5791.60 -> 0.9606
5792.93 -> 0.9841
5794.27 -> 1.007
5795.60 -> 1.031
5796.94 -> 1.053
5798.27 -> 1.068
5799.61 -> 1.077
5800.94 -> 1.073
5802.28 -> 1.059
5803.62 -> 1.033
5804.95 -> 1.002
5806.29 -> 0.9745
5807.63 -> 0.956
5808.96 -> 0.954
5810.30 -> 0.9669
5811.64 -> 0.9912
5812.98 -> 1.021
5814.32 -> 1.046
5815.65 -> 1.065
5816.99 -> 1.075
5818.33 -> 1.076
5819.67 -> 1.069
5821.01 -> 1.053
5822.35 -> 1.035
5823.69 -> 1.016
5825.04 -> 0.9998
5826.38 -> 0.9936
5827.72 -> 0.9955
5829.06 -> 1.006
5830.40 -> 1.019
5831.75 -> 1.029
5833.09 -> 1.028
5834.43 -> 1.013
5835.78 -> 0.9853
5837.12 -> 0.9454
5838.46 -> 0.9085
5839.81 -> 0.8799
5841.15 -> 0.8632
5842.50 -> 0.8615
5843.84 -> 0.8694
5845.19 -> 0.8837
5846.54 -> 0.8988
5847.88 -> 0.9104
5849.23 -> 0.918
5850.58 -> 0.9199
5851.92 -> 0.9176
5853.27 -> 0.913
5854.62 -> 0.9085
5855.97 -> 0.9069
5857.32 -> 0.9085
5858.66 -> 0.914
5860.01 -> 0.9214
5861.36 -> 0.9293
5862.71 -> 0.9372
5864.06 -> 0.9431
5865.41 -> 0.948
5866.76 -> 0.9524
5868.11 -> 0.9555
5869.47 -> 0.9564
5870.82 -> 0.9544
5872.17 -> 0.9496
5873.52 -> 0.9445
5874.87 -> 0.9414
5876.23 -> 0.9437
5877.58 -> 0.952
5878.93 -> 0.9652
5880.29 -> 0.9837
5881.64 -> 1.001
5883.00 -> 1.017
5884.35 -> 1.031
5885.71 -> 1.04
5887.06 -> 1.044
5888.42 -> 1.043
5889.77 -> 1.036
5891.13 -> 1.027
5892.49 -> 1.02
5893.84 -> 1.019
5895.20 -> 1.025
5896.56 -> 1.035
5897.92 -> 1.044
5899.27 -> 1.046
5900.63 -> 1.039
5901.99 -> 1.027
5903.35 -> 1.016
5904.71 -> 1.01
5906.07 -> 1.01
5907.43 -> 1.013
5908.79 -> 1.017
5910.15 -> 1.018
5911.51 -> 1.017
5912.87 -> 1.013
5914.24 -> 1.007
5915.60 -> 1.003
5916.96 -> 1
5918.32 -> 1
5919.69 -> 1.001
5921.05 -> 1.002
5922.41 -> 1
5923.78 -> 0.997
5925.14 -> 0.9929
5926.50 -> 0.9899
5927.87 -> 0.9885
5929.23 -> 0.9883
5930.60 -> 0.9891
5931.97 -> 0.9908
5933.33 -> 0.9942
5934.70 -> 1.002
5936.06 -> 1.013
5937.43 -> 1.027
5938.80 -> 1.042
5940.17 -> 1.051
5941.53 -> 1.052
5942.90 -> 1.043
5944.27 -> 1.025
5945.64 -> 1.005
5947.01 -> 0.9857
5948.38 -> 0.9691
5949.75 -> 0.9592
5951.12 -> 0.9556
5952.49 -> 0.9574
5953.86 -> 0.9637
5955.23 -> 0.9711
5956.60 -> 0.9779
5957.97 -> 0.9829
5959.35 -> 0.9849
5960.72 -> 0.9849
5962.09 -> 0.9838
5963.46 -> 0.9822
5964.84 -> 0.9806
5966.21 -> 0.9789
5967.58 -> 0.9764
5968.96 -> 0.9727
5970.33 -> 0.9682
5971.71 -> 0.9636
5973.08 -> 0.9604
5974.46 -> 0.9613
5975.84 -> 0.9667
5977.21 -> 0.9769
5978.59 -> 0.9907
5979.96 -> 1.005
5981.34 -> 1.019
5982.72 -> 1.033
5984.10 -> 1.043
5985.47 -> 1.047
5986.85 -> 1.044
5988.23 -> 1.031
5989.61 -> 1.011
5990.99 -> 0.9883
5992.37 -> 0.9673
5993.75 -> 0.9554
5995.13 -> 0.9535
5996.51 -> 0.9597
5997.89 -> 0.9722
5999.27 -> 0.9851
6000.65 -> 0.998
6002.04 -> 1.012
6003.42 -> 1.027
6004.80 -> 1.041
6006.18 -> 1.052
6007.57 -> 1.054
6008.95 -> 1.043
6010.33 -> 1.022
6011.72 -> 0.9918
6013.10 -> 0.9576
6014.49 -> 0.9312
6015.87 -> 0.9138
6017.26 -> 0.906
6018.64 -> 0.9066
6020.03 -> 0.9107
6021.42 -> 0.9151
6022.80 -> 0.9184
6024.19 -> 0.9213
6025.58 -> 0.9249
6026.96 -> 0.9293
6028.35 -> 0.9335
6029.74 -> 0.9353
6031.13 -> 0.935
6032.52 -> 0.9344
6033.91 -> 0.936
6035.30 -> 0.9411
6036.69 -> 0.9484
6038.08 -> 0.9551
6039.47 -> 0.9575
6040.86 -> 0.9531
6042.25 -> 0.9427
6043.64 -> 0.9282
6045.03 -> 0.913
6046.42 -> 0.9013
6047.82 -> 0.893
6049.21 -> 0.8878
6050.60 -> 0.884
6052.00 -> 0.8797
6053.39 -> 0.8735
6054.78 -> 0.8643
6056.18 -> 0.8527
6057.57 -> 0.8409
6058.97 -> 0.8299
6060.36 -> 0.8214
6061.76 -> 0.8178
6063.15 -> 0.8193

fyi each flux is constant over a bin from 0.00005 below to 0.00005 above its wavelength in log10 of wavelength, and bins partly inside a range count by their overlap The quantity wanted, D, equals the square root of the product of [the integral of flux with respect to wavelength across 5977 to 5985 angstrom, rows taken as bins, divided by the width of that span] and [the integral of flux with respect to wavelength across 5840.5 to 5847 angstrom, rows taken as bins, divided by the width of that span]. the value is 0.942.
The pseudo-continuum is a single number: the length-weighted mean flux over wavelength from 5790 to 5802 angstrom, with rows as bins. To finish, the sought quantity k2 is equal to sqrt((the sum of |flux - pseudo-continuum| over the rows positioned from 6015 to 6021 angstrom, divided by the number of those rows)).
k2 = 0.34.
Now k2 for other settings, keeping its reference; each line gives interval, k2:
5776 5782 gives 0.16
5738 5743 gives 0.31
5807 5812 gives 0.24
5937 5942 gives 0.13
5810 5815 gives 0.17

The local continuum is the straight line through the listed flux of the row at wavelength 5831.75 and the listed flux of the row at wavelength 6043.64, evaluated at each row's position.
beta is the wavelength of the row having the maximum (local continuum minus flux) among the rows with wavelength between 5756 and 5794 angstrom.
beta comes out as 5786.27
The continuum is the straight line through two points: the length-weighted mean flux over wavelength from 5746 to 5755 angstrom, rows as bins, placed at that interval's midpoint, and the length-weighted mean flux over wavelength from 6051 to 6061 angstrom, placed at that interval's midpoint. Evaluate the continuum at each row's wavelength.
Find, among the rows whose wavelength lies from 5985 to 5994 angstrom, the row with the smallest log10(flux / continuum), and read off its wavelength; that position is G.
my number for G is 5993.75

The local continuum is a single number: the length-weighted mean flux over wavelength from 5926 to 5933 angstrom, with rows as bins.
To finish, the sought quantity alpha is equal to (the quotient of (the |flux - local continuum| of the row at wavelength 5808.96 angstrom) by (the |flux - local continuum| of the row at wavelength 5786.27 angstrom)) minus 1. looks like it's -0.5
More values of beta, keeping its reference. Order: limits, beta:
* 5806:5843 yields 5842.50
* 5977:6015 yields 6014.49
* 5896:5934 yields 5927.87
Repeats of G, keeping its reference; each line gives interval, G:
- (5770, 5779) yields 5770.30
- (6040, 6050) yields 6049.21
